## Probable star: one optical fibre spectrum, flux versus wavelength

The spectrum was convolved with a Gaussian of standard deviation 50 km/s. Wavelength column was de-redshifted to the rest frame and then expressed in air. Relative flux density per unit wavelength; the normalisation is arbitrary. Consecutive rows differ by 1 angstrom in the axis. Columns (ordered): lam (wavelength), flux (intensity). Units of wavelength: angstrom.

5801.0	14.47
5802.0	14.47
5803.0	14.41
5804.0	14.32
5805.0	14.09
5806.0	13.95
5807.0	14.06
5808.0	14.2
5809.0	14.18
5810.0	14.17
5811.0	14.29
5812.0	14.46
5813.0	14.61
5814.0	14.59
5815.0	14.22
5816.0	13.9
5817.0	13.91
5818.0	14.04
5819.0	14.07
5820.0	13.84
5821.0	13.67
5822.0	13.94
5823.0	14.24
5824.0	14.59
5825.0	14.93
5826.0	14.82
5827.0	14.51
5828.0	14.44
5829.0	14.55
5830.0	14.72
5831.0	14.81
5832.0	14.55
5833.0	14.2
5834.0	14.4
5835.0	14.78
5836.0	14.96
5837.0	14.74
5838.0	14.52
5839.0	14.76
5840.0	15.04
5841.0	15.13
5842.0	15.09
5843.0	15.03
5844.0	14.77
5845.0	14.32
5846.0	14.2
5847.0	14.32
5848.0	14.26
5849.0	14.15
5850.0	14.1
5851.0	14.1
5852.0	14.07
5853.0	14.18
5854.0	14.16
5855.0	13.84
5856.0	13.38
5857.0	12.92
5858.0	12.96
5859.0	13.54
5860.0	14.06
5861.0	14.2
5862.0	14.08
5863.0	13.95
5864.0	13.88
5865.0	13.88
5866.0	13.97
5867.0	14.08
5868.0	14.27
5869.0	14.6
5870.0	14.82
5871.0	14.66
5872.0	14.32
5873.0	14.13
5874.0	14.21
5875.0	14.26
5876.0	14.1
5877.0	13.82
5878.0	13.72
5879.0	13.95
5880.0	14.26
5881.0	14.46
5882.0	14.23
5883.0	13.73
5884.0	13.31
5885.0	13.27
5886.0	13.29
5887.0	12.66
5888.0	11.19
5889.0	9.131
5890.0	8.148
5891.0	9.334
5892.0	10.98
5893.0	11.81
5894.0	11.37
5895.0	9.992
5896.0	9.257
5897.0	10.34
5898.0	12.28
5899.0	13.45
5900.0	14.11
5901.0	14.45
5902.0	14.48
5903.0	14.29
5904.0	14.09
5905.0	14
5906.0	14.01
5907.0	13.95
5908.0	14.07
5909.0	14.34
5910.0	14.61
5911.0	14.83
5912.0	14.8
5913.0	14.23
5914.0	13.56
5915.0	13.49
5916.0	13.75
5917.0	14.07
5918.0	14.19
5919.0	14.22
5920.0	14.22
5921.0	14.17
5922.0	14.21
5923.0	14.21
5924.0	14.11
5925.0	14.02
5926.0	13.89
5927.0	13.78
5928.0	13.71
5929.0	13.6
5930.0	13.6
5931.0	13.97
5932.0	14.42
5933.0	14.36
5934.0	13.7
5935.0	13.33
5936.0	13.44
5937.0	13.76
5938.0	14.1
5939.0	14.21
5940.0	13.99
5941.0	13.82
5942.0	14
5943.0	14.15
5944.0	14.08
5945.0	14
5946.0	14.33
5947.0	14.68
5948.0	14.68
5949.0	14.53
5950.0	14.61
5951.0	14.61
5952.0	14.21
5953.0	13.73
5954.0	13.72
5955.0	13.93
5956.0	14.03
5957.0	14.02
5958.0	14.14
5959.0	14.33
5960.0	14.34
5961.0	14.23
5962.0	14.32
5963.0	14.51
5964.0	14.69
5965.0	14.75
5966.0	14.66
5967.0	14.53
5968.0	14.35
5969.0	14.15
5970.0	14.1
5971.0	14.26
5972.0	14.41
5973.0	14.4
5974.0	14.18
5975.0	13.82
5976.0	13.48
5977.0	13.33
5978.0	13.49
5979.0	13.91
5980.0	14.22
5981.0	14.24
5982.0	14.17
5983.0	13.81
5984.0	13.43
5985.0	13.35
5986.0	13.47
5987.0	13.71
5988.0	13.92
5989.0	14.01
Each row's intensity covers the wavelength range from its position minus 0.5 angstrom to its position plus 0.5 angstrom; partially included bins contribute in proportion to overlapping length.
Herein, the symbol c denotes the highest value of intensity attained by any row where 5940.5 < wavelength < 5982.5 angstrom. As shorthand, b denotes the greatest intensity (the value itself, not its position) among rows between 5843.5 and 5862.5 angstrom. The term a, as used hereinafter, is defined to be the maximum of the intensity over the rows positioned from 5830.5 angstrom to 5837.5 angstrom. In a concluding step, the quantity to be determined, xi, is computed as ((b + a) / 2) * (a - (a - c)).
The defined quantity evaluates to 219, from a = 14.96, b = 14.77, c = 14.75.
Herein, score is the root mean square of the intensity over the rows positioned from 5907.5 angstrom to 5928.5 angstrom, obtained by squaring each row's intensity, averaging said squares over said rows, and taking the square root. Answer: 14.1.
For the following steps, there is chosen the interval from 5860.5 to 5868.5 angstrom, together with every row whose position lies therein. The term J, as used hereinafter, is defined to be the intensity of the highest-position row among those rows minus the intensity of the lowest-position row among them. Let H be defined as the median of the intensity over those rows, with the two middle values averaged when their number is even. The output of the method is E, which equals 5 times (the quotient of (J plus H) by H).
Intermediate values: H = 14.0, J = 0.1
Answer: 5.02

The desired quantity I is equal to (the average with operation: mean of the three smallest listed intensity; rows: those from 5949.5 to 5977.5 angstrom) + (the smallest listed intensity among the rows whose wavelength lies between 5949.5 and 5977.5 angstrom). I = 26.8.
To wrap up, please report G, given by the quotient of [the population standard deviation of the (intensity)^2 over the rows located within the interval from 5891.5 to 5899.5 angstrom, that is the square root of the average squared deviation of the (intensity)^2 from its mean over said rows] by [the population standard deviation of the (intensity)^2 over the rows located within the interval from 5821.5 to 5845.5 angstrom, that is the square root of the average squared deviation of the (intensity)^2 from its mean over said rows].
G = 3.26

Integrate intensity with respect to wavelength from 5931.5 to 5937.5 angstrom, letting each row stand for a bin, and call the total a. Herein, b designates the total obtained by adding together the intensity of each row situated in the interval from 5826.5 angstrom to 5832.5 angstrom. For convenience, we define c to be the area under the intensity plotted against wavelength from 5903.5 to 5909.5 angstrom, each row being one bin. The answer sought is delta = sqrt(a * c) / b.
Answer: 0.96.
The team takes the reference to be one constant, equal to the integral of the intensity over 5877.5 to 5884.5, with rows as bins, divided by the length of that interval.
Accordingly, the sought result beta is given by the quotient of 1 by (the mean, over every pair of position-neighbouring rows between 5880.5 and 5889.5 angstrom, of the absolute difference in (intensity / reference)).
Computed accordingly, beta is 21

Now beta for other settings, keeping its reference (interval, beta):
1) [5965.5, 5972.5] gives 96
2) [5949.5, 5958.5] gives 84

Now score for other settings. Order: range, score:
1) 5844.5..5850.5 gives 14.2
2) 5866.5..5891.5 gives 13.4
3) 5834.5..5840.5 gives 14.8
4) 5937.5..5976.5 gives 14.2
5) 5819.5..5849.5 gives 14.5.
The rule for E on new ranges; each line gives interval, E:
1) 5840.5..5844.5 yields 4.88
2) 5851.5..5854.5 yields 5.03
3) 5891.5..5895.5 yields 4.56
